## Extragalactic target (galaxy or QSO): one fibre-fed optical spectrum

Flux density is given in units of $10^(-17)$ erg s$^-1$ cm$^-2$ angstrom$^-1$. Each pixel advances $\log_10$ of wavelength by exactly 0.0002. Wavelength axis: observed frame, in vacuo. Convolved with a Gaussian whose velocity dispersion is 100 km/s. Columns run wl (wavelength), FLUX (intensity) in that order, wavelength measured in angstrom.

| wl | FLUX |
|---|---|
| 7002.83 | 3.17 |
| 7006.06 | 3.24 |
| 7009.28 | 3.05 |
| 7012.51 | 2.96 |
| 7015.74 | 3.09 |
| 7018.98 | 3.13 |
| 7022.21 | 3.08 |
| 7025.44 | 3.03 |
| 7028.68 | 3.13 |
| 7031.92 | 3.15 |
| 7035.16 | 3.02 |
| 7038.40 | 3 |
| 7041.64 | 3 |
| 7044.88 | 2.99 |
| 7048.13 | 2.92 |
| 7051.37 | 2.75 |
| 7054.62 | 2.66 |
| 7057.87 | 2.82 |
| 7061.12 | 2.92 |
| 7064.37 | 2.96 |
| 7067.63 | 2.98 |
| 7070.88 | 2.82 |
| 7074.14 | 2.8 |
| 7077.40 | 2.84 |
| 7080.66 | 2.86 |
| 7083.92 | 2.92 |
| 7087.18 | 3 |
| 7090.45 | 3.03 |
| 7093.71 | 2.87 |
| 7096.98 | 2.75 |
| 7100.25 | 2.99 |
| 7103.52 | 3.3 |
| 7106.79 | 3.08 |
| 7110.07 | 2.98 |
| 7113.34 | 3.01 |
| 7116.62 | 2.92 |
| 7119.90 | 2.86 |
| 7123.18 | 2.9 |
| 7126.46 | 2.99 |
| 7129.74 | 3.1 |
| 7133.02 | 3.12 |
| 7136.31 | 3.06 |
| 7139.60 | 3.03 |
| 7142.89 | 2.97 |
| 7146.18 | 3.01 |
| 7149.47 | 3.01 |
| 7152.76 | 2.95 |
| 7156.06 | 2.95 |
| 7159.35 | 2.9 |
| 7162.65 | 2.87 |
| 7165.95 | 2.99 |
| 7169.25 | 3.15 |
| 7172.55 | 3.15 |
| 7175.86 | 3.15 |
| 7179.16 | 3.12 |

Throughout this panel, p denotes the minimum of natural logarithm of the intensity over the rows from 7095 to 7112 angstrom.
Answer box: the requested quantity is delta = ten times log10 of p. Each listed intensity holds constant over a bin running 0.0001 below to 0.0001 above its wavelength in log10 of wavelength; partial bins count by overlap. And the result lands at 0.05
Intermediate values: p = 1.01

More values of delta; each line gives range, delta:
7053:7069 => -0.10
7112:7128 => 0.22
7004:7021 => 0.36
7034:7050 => 0.30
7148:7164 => 0.23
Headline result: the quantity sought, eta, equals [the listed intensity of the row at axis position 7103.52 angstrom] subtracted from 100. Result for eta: 96.7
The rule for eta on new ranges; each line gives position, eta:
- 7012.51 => 97.0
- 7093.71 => 97.1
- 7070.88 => 97.2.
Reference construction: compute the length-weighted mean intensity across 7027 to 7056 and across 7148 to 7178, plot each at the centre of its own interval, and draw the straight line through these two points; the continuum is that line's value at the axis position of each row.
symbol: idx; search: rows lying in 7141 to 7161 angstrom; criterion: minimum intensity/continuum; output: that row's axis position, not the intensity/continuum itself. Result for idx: 7159.35 angstrom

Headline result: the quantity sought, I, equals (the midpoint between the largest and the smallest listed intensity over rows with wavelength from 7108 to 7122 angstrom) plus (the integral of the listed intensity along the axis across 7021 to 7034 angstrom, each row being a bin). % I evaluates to 43.2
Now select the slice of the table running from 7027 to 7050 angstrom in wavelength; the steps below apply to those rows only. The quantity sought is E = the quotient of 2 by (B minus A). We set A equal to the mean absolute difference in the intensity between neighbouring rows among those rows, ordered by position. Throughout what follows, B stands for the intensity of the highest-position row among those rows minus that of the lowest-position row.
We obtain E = -8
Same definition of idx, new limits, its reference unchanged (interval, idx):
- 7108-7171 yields 7162.65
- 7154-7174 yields 7162.65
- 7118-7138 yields 7119.90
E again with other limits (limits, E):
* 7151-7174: 14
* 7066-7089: -46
